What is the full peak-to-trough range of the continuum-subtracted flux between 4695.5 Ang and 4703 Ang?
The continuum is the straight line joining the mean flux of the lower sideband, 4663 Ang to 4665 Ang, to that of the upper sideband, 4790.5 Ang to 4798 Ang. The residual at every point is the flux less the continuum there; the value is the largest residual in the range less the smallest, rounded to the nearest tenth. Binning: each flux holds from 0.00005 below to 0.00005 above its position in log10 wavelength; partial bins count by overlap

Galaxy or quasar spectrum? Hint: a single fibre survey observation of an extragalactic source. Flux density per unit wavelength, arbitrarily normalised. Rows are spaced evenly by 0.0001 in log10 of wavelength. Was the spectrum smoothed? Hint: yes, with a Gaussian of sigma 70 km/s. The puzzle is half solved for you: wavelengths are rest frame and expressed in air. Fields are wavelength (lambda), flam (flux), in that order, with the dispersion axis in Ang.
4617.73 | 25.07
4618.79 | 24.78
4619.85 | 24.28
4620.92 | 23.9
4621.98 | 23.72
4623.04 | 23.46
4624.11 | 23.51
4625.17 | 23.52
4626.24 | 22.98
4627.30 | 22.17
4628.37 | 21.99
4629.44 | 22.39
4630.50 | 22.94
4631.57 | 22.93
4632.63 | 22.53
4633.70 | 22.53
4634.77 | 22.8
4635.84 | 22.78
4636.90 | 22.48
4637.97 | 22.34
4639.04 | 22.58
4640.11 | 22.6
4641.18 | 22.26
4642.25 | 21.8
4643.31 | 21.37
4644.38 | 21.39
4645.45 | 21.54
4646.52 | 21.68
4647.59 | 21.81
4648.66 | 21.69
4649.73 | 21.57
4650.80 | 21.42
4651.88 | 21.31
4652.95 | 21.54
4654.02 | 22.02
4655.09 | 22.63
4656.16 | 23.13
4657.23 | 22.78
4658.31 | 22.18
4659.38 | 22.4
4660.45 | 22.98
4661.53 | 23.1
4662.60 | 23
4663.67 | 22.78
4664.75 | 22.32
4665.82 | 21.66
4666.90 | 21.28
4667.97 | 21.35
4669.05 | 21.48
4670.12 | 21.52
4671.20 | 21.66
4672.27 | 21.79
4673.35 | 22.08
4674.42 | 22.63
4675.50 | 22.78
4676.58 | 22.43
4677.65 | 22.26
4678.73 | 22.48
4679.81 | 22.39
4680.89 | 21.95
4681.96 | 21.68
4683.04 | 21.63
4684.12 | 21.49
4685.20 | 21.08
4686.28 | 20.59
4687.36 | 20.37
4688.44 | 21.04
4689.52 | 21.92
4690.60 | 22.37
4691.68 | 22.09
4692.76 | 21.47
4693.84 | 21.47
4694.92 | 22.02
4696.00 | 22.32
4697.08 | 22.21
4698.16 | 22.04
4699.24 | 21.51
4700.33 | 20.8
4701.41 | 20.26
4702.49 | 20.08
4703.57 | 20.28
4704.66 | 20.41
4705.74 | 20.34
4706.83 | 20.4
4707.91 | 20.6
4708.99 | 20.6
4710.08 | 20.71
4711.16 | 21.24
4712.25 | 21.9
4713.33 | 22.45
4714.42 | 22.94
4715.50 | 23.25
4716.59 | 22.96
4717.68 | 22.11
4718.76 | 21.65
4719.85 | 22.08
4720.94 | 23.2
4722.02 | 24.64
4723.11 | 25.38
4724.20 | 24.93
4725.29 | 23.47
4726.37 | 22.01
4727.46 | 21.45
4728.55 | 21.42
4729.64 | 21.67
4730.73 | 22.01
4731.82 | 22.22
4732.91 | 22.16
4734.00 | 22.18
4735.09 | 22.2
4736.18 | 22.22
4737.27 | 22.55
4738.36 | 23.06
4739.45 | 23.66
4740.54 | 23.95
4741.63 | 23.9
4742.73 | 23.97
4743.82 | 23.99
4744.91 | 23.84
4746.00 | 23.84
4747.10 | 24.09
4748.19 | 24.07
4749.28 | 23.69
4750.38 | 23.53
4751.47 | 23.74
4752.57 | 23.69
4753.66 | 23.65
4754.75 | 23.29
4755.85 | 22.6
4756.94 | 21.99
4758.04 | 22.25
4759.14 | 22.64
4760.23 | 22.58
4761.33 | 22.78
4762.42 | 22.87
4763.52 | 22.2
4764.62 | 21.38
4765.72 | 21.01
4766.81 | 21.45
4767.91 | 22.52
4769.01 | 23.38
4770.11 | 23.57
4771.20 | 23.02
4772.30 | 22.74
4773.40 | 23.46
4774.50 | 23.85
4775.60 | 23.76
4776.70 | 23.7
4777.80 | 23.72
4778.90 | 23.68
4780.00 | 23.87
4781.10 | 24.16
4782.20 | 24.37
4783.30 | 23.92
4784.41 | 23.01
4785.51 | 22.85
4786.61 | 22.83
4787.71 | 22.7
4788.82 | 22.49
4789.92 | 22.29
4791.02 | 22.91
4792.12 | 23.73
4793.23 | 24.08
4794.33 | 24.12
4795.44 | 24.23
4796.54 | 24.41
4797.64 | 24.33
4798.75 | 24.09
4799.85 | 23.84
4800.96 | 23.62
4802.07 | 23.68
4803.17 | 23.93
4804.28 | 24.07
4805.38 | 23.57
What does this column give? 2.3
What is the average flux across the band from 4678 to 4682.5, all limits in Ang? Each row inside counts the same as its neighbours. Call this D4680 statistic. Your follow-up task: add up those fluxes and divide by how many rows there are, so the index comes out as 22.1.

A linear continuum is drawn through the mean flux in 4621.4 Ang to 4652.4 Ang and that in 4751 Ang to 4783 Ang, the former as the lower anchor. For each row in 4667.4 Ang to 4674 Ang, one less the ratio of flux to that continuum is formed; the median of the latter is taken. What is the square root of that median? 0.20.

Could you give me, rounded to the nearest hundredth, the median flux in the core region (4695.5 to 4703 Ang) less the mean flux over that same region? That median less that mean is 0.19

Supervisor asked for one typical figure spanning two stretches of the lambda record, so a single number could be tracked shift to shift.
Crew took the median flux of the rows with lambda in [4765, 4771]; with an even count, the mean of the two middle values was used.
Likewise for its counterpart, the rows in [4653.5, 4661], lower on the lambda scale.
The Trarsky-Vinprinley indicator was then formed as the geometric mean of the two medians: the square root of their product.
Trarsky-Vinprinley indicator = 22.6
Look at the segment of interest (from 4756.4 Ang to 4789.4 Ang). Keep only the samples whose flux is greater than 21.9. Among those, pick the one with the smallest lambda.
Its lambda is 4756.94 Ang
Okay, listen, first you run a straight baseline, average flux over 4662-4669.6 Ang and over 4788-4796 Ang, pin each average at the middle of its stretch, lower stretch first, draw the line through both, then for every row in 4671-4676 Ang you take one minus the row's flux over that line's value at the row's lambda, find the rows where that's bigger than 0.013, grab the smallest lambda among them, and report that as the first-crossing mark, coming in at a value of 4671.20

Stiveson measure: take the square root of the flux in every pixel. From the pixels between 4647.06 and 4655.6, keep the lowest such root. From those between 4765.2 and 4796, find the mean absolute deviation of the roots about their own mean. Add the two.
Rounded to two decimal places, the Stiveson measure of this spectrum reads 4.69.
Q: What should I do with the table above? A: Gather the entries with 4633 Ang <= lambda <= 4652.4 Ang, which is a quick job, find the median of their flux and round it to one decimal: 21.8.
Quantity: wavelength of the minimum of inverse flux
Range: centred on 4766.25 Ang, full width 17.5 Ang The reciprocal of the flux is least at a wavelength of 4774.50 Ang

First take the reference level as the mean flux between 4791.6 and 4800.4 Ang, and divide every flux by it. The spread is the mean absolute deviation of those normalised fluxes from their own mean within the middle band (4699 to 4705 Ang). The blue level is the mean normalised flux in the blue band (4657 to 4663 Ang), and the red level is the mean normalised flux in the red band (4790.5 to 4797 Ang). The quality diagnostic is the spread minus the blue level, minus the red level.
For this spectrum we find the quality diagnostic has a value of -1.92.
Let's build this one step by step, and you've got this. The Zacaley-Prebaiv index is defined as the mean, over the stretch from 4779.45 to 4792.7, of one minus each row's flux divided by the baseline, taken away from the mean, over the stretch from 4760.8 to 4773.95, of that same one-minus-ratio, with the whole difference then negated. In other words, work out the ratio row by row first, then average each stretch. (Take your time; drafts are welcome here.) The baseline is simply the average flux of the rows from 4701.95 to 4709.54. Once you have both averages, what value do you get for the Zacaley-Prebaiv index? -0.04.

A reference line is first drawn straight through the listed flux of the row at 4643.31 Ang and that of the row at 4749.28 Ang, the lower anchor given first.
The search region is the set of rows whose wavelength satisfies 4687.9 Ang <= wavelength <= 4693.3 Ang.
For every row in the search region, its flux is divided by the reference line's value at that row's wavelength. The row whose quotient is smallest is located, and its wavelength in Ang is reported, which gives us 4688.44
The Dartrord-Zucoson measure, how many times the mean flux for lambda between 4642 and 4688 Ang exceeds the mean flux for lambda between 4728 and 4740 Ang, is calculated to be 0.98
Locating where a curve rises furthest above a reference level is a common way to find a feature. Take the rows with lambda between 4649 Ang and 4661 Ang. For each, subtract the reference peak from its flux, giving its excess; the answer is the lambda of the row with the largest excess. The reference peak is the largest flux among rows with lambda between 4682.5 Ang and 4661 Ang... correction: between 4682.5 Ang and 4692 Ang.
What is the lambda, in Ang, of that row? 4656.16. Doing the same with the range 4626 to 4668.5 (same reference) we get 4656.16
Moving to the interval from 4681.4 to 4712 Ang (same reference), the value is 4690.60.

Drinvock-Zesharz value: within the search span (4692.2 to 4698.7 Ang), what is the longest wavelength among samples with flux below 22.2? 4698.16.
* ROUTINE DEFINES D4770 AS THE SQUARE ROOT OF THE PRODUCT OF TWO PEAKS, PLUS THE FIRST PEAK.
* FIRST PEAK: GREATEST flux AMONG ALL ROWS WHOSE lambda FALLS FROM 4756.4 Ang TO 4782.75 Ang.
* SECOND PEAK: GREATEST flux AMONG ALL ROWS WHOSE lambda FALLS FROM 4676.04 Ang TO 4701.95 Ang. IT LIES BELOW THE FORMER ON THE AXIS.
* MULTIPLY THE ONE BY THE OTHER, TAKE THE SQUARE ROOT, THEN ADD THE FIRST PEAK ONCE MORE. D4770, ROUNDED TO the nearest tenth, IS 47.8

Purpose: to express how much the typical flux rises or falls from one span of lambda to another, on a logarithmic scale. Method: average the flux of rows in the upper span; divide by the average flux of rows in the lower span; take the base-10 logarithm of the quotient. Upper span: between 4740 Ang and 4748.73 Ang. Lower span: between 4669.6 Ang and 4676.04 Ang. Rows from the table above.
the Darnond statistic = 0.035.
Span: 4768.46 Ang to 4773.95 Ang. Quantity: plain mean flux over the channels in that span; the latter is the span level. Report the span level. 23.2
